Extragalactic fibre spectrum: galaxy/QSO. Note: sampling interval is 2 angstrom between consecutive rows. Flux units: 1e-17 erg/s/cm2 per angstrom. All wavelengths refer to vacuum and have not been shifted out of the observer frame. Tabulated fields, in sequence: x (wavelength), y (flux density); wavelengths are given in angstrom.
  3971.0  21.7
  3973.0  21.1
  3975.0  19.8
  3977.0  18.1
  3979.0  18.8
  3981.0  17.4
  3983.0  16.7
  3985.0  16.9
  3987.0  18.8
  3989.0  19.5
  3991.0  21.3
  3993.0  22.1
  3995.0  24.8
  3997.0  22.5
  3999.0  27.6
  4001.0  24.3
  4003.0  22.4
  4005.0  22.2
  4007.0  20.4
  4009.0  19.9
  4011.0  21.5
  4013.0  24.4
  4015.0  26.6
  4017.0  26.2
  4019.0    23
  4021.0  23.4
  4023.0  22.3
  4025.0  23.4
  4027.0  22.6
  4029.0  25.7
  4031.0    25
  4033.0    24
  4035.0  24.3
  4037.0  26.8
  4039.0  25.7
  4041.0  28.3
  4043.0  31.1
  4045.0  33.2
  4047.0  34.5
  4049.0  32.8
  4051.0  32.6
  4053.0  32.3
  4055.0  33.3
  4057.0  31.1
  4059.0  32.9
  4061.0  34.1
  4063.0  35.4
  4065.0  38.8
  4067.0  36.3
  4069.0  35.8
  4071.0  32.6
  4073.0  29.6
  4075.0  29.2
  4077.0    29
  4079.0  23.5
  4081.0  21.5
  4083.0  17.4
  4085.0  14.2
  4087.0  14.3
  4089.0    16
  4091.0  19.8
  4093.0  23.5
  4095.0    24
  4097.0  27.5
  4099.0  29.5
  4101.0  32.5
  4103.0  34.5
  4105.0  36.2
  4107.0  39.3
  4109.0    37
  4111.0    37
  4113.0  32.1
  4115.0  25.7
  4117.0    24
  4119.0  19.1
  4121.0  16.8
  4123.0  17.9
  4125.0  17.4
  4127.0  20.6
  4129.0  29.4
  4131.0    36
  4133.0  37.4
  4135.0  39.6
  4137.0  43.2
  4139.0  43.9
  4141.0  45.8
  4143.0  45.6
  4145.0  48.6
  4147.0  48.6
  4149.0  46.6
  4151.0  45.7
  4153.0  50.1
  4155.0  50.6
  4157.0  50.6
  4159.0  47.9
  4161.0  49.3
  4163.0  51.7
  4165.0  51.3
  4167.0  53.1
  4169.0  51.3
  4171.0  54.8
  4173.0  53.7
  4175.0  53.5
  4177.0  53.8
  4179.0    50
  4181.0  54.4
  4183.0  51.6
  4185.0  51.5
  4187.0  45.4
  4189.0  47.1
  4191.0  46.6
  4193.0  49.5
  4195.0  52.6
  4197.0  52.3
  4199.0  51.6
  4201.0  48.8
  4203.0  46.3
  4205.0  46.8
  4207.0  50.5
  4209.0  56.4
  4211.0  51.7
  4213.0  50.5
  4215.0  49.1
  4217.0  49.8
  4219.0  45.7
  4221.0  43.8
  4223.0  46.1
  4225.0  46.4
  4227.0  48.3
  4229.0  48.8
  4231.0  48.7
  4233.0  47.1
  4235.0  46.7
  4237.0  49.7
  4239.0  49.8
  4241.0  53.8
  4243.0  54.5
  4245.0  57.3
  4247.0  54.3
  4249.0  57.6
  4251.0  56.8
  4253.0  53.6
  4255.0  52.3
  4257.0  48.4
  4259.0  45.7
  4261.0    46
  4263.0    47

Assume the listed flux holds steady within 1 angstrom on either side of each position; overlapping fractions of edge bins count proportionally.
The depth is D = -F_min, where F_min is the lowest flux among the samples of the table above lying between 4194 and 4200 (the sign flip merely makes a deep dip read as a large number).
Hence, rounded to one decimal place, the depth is -51.6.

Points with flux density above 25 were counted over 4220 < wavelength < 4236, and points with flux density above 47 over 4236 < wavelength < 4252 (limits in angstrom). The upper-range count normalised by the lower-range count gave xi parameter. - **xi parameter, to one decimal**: 1.0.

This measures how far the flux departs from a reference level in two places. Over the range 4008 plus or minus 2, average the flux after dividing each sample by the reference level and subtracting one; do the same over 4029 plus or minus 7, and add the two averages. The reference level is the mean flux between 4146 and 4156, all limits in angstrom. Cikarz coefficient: -1.1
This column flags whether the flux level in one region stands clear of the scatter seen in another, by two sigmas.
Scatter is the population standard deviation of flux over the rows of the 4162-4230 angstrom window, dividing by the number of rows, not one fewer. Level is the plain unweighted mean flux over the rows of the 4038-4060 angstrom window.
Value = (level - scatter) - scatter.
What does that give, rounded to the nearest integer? 25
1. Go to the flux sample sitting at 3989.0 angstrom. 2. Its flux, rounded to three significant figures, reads 19.5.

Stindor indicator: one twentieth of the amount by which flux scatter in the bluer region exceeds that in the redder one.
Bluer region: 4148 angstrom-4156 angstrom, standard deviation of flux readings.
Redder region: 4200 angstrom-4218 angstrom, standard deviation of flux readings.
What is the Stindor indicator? -0.03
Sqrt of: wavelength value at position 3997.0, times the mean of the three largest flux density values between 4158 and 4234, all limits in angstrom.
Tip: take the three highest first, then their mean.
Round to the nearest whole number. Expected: 35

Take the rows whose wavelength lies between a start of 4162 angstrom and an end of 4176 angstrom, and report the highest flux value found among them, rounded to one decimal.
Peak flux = 54.8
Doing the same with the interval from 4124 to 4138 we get 43.2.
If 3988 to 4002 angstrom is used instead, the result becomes 27.6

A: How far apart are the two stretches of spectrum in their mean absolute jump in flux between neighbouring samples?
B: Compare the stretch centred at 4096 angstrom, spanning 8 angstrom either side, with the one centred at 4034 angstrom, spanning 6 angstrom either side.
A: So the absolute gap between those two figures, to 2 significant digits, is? 1.5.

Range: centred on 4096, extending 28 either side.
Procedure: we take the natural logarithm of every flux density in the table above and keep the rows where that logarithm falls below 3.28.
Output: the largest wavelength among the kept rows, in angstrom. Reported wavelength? 4123.0 angstrom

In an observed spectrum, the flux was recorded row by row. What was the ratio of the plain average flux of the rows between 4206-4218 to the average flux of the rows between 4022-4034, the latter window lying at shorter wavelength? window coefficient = 2.2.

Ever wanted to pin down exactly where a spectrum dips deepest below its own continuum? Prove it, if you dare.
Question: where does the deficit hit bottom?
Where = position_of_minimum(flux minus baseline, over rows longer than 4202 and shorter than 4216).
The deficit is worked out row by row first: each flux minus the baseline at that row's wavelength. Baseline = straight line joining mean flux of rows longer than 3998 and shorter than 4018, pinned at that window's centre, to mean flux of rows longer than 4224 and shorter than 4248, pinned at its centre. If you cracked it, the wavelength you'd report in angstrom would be 4203.0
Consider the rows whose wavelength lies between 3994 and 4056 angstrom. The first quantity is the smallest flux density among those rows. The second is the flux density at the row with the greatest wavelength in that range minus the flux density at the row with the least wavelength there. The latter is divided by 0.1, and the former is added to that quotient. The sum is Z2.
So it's 105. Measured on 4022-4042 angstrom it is 82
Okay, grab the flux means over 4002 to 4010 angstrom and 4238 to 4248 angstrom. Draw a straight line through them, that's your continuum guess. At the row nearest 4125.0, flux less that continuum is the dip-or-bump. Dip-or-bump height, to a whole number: -20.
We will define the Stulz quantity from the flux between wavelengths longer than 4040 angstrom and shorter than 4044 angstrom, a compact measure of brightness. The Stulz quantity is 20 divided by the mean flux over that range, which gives 0.67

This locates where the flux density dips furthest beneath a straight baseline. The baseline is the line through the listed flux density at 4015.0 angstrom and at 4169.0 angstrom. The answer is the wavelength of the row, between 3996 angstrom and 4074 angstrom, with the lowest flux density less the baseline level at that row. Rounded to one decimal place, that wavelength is 4073.0 angstrom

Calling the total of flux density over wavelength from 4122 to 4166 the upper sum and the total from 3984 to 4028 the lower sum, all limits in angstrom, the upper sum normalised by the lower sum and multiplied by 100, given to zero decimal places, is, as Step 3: 185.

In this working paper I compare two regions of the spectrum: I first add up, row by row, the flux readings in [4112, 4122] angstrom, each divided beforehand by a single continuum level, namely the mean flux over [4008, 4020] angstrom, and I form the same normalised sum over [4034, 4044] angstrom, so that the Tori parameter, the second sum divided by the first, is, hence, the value 1.2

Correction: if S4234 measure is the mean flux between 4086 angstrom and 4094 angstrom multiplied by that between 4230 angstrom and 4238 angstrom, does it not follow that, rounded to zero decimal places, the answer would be 884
